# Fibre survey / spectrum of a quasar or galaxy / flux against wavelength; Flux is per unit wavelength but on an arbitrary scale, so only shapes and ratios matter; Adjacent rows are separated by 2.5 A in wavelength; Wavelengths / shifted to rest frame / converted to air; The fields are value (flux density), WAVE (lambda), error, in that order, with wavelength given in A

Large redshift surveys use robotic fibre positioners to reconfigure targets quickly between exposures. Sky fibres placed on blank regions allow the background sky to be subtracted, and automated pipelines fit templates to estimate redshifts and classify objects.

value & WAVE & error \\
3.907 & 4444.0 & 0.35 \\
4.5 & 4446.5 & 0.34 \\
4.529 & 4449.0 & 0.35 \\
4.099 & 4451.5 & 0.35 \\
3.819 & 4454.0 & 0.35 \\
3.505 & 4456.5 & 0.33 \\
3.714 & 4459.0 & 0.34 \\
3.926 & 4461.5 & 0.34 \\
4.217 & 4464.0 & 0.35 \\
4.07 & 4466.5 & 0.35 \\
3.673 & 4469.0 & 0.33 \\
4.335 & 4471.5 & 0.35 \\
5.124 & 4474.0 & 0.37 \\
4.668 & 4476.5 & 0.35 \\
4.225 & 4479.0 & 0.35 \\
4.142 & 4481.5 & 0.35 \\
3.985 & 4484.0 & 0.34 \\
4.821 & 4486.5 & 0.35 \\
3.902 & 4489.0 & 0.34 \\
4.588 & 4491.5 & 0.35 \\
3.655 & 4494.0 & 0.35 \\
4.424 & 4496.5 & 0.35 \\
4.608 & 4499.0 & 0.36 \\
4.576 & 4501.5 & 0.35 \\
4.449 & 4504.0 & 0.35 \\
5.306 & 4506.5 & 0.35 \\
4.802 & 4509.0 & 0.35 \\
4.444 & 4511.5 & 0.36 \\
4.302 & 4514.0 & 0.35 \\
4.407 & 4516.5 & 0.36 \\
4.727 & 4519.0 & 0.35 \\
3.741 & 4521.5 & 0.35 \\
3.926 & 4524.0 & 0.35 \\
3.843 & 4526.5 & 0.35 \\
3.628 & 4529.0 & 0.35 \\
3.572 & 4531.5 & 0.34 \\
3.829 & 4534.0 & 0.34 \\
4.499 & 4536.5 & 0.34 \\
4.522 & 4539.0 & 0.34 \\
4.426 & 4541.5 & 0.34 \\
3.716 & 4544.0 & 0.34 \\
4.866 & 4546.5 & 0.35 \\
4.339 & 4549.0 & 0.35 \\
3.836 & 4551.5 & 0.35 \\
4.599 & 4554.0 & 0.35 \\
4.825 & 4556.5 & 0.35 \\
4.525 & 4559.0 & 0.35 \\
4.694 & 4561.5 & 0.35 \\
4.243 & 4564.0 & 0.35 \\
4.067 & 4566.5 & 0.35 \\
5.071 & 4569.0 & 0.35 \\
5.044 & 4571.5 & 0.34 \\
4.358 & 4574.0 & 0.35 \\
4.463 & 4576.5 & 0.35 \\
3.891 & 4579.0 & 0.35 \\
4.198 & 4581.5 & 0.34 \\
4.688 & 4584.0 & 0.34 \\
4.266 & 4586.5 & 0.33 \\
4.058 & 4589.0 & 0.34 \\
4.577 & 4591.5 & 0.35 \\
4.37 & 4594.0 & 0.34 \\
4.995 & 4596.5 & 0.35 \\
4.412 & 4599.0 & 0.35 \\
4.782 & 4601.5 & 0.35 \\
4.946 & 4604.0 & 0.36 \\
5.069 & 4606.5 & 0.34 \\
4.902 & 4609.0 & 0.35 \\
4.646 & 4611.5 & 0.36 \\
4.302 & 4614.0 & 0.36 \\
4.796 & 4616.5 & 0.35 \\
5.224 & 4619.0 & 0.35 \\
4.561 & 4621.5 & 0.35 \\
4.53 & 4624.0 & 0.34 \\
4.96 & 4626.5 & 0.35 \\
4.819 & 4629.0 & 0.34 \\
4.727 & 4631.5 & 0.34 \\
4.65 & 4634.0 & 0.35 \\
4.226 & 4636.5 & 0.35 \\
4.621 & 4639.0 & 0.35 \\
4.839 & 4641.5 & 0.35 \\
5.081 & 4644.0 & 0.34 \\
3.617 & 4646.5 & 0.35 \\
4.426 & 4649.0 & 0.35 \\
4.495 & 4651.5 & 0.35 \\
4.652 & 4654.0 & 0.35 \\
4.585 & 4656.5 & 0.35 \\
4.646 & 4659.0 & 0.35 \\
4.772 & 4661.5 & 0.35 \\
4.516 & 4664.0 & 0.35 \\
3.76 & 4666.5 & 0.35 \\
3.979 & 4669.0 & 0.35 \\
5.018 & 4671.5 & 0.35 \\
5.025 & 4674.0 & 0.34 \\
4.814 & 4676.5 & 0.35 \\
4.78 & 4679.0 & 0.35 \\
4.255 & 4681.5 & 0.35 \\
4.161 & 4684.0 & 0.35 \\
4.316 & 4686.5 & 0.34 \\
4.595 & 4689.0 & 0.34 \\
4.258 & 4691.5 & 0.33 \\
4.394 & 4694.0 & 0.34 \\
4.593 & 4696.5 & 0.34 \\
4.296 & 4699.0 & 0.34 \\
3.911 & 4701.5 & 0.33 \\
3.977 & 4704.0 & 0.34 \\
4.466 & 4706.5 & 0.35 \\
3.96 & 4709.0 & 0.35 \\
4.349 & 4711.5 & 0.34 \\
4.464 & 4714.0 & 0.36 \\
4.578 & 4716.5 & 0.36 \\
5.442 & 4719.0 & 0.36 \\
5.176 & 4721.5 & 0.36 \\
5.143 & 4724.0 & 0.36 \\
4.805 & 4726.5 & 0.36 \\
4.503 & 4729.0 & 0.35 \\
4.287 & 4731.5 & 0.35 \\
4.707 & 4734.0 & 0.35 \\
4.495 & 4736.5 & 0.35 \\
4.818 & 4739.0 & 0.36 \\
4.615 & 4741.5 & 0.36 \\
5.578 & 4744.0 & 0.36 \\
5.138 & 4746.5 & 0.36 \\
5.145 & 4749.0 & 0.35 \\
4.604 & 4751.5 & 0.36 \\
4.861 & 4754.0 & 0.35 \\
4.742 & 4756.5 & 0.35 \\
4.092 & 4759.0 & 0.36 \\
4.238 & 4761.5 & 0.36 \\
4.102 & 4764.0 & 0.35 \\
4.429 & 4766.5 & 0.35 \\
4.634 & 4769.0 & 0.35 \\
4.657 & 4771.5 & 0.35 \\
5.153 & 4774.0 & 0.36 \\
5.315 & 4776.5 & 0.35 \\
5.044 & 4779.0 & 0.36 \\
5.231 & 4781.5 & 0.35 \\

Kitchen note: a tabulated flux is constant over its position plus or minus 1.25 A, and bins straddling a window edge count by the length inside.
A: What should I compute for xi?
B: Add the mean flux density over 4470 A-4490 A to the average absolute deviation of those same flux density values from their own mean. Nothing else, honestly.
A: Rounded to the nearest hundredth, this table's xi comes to 4.75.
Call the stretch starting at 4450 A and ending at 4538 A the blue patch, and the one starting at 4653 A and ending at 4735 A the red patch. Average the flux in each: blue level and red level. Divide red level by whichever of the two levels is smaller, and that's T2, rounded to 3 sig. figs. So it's 1.07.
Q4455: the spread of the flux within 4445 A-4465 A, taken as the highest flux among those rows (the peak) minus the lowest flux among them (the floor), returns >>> 1.02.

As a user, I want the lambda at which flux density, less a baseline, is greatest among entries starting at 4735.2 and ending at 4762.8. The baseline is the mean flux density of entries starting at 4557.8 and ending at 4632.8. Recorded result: 4744.0 A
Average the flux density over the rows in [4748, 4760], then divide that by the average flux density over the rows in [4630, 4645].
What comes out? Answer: 1.00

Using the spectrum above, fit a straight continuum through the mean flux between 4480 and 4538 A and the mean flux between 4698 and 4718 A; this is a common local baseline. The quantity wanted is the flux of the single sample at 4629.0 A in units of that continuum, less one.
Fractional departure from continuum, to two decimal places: 0.13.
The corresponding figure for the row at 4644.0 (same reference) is 0.19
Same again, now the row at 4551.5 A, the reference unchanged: -0.10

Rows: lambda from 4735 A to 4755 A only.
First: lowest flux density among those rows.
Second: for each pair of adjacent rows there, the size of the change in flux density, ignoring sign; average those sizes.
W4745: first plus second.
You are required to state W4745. 4.89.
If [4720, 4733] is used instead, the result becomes 4.51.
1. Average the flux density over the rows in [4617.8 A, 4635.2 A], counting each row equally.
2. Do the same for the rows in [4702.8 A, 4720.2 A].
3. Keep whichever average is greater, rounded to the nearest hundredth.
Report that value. 4.78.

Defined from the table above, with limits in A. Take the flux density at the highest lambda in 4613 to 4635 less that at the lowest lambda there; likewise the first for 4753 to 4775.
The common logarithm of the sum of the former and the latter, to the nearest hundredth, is -0.19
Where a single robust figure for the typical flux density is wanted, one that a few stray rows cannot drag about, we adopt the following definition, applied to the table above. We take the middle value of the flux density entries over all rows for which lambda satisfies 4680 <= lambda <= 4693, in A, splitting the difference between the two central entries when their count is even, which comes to 4.3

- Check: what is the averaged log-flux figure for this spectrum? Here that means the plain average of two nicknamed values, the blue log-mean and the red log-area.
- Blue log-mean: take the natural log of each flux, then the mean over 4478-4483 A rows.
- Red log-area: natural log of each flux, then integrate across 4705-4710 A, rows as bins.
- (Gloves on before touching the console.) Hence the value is 4.31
